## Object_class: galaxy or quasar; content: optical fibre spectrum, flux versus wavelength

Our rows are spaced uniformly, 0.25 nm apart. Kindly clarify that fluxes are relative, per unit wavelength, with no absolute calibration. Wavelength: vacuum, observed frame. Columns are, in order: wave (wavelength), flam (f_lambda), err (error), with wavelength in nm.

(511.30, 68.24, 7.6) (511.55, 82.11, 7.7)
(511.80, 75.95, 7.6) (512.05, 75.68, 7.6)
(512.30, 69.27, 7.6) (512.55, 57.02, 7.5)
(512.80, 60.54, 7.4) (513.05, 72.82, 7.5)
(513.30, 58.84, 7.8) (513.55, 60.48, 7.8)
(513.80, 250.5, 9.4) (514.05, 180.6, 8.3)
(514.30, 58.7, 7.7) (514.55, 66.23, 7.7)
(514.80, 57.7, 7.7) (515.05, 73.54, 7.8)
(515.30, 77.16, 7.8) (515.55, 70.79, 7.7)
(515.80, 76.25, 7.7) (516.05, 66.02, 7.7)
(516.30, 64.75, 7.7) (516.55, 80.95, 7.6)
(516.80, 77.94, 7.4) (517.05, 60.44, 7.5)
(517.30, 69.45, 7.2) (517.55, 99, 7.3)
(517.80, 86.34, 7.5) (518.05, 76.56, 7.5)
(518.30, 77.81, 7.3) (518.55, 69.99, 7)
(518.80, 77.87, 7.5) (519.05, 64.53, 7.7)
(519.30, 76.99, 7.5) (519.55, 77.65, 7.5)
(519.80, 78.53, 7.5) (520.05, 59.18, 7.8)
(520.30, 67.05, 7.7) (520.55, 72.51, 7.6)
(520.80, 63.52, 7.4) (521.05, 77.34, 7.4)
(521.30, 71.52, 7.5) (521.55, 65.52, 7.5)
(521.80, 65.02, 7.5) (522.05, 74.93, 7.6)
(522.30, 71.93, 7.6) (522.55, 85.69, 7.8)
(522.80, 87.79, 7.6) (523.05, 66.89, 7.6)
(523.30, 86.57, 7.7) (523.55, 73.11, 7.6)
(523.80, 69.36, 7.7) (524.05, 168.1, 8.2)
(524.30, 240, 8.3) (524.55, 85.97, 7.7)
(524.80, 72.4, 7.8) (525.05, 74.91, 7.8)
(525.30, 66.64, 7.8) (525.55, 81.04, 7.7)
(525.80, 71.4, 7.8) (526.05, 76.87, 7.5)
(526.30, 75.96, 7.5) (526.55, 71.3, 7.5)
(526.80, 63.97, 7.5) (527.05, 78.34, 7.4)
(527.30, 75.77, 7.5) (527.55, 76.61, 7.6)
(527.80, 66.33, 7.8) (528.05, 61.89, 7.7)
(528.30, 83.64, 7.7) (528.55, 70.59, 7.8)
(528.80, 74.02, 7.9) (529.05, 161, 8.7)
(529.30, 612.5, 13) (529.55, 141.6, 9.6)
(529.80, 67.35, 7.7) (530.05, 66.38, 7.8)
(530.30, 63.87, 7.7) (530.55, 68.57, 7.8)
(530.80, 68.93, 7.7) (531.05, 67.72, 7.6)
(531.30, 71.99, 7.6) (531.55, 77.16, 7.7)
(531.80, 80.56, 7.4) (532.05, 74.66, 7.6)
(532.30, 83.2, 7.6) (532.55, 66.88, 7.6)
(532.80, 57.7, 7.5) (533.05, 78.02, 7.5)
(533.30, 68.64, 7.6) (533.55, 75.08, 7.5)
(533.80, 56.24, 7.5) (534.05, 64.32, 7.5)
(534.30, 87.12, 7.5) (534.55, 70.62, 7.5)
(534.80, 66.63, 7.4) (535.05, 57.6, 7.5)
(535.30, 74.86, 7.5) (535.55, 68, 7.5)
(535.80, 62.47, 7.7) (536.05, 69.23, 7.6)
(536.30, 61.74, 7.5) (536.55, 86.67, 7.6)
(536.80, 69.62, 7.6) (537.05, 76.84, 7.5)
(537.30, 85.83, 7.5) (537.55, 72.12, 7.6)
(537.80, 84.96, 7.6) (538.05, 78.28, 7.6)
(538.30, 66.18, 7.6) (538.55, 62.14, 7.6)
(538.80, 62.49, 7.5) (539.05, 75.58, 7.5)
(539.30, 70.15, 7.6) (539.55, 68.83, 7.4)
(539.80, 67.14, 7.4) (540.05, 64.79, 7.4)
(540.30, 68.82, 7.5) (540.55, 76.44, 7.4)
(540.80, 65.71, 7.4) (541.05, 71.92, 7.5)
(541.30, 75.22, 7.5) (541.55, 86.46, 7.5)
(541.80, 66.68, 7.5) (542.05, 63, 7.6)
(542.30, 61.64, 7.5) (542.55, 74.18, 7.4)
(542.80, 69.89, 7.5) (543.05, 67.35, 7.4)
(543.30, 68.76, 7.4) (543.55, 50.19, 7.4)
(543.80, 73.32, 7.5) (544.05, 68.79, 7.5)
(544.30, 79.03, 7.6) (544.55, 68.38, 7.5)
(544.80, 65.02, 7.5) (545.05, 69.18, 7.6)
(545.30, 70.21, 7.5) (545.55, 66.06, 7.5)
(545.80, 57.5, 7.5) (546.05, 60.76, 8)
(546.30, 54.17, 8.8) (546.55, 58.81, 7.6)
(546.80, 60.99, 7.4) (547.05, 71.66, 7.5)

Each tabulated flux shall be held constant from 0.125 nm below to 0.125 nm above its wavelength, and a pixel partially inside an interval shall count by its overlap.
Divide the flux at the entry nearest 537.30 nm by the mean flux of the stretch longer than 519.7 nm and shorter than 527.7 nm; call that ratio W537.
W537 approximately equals 1.05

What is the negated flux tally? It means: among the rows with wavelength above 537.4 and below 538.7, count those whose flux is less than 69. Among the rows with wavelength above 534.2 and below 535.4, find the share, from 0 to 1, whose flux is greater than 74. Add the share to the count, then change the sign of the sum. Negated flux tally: -2.4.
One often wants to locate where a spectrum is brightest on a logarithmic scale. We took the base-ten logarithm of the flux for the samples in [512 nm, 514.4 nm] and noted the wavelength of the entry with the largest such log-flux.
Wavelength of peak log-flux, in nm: 513.80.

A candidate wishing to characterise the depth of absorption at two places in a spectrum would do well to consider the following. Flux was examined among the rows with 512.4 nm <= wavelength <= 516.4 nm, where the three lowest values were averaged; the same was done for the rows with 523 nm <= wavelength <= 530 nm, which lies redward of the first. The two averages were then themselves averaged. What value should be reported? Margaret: 60.9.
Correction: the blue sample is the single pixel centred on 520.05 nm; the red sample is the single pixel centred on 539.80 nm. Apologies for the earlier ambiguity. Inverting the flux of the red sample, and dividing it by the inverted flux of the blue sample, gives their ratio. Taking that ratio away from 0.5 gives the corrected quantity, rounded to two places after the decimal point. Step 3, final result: -0.38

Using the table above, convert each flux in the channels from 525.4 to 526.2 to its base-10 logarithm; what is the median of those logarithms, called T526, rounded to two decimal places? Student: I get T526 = 1.89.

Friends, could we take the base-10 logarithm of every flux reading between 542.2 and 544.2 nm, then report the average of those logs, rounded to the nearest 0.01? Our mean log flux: 1.82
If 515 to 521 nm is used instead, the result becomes 1.86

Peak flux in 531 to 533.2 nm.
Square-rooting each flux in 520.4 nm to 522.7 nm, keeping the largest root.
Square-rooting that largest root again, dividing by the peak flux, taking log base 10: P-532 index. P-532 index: -1.44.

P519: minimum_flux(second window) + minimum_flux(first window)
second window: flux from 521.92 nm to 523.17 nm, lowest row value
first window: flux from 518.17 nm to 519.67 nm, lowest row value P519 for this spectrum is 131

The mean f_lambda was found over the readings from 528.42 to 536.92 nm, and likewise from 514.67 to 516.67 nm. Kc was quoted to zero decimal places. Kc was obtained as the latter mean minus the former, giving -20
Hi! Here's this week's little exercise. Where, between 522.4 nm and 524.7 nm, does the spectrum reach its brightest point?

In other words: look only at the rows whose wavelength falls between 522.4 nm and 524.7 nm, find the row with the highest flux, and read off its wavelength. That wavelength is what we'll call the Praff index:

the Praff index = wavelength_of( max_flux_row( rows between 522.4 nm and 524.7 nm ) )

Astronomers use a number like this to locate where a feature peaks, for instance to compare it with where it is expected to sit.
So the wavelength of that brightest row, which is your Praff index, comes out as 524.30 nm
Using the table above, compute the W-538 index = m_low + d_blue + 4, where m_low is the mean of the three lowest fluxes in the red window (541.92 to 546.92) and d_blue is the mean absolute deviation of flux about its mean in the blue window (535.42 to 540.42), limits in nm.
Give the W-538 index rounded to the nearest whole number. 64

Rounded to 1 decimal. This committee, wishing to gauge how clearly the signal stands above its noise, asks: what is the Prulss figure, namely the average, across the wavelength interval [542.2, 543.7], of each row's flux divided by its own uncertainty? 8.8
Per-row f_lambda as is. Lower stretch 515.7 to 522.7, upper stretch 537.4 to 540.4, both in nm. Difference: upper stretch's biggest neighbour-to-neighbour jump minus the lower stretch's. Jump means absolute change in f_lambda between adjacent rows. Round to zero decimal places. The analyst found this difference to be -16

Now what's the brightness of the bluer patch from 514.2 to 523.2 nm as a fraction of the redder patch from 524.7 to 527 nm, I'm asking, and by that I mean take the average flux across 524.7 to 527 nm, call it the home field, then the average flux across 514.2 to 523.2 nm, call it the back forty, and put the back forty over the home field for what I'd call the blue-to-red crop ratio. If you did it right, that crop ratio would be 1.00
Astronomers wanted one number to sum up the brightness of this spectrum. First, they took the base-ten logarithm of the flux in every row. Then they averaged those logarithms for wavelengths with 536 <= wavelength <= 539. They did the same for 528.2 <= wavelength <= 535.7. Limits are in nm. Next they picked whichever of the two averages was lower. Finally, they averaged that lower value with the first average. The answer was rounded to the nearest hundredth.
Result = 1.86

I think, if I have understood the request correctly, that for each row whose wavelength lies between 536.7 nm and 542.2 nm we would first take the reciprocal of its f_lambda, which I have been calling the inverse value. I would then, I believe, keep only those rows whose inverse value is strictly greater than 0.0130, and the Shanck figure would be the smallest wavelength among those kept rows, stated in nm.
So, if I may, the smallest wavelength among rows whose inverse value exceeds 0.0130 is 536.80 nm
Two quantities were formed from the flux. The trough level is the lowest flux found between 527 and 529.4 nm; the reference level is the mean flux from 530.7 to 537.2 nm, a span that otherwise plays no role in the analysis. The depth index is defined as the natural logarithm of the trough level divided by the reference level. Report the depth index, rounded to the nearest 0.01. -0.14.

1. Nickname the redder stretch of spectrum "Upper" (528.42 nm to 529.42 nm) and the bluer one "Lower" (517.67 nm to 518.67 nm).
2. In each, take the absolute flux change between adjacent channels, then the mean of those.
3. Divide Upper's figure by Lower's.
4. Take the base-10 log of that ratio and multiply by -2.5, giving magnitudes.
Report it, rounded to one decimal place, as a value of -3.6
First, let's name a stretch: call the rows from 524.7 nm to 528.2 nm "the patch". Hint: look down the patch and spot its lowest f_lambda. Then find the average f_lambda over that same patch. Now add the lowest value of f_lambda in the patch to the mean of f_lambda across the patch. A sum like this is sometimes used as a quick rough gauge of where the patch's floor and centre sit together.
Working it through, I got 134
